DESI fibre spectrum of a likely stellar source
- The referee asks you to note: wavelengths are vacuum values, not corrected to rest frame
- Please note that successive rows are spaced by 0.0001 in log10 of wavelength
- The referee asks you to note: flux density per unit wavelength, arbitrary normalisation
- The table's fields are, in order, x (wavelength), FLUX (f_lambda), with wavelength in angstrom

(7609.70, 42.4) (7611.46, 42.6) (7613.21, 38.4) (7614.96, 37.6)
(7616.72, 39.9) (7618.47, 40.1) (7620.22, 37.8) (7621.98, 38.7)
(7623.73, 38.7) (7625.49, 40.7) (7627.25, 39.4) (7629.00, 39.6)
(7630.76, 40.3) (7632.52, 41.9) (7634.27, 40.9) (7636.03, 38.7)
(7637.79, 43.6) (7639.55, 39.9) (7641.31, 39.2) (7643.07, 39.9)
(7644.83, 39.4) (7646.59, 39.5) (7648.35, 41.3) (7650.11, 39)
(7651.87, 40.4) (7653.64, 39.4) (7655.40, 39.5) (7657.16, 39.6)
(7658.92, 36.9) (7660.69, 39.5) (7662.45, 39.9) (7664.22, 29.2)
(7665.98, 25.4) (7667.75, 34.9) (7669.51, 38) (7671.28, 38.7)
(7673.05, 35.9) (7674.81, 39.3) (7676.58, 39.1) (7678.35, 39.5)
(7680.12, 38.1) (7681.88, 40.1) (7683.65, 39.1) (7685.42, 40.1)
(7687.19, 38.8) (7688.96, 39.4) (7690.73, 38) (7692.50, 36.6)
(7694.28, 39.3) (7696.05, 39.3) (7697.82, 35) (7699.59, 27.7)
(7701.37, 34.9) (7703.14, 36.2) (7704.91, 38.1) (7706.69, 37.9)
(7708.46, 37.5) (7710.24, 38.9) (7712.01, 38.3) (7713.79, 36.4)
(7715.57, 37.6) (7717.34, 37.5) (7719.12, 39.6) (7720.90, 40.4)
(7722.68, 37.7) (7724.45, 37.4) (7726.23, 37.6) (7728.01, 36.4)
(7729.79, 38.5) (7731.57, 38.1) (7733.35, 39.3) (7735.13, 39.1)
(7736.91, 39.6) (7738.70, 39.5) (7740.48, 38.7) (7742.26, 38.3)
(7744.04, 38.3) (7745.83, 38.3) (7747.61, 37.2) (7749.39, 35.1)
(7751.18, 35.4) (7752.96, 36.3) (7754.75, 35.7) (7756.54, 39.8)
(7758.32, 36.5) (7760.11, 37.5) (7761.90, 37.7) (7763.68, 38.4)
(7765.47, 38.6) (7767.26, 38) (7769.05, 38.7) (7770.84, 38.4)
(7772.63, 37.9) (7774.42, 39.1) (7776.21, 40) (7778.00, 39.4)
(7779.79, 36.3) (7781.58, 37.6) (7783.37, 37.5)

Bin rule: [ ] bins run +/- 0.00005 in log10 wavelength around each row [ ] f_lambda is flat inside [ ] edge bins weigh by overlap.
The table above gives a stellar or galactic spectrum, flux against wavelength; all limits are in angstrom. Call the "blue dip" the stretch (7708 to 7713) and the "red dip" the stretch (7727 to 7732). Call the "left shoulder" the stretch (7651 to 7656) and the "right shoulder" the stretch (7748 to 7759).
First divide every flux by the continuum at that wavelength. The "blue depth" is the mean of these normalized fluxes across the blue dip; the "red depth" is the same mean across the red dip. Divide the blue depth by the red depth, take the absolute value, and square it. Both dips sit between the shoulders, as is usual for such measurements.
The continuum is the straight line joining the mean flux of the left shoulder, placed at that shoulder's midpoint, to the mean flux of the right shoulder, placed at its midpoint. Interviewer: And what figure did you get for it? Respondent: 1.00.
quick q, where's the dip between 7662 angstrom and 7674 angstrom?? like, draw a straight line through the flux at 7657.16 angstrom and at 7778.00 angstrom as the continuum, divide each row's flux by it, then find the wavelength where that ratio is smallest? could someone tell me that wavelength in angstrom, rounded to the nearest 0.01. 7665.98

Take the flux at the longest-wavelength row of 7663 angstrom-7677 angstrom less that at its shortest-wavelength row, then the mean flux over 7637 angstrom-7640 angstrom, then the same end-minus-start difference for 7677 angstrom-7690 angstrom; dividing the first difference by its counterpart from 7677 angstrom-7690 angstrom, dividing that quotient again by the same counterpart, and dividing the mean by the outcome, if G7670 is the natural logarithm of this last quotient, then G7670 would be -3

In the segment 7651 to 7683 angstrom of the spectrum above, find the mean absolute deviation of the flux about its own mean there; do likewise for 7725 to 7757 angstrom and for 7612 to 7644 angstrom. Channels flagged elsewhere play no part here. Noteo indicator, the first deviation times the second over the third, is 3.23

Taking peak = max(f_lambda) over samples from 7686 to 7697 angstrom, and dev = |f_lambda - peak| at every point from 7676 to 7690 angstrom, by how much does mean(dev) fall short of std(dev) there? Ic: -0.1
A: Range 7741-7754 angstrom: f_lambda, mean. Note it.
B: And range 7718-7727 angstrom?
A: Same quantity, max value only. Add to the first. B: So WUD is 77.4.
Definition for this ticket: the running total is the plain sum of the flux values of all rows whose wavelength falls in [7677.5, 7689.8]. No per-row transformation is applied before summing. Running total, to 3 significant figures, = 275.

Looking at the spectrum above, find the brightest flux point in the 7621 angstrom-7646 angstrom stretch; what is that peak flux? 43.6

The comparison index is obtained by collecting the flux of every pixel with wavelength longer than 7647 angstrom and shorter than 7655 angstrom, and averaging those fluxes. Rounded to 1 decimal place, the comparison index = 40.0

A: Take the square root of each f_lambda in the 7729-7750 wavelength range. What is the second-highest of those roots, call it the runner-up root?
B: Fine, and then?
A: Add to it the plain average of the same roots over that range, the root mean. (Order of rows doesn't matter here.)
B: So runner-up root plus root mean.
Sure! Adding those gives 12.5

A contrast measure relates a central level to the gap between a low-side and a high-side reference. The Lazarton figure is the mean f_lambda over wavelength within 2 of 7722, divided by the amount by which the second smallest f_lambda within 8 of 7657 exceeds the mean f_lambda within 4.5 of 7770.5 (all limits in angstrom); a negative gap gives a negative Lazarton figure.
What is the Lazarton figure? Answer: -26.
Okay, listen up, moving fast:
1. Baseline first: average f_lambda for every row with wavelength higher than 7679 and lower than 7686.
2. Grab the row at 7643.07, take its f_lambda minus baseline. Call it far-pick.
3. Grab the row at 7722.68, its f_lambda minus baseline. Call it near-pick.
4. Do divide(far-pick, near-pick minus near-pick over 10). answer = -0.37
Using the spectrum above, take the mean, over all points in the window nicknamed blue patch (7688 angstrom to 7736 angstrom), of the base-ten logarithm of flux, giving 1.57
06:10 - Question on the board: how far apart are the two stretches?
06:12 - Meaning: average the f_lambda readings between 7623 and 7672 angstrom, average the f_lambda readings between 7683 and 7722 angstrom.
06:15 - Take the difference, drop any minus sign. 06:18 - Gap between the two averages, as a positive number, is 1.1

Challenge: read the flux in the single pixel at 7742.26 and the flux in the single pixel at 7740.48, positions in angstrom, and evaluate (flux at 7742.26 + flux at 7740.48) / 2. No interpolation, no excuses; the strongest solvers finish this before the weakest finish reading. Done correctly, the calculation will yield 38.5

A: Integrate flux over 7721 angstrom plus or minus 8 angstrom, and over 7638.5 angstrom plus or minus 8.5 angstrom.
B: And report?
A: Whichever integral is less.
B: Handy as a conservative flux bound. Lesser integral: 606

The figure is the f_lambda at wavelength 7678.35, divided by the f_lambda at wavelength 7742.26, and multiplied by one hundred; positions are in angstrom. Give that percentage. 103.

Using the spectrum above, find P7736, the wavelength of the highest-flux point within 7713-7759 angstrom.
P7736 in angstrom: 7720.90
